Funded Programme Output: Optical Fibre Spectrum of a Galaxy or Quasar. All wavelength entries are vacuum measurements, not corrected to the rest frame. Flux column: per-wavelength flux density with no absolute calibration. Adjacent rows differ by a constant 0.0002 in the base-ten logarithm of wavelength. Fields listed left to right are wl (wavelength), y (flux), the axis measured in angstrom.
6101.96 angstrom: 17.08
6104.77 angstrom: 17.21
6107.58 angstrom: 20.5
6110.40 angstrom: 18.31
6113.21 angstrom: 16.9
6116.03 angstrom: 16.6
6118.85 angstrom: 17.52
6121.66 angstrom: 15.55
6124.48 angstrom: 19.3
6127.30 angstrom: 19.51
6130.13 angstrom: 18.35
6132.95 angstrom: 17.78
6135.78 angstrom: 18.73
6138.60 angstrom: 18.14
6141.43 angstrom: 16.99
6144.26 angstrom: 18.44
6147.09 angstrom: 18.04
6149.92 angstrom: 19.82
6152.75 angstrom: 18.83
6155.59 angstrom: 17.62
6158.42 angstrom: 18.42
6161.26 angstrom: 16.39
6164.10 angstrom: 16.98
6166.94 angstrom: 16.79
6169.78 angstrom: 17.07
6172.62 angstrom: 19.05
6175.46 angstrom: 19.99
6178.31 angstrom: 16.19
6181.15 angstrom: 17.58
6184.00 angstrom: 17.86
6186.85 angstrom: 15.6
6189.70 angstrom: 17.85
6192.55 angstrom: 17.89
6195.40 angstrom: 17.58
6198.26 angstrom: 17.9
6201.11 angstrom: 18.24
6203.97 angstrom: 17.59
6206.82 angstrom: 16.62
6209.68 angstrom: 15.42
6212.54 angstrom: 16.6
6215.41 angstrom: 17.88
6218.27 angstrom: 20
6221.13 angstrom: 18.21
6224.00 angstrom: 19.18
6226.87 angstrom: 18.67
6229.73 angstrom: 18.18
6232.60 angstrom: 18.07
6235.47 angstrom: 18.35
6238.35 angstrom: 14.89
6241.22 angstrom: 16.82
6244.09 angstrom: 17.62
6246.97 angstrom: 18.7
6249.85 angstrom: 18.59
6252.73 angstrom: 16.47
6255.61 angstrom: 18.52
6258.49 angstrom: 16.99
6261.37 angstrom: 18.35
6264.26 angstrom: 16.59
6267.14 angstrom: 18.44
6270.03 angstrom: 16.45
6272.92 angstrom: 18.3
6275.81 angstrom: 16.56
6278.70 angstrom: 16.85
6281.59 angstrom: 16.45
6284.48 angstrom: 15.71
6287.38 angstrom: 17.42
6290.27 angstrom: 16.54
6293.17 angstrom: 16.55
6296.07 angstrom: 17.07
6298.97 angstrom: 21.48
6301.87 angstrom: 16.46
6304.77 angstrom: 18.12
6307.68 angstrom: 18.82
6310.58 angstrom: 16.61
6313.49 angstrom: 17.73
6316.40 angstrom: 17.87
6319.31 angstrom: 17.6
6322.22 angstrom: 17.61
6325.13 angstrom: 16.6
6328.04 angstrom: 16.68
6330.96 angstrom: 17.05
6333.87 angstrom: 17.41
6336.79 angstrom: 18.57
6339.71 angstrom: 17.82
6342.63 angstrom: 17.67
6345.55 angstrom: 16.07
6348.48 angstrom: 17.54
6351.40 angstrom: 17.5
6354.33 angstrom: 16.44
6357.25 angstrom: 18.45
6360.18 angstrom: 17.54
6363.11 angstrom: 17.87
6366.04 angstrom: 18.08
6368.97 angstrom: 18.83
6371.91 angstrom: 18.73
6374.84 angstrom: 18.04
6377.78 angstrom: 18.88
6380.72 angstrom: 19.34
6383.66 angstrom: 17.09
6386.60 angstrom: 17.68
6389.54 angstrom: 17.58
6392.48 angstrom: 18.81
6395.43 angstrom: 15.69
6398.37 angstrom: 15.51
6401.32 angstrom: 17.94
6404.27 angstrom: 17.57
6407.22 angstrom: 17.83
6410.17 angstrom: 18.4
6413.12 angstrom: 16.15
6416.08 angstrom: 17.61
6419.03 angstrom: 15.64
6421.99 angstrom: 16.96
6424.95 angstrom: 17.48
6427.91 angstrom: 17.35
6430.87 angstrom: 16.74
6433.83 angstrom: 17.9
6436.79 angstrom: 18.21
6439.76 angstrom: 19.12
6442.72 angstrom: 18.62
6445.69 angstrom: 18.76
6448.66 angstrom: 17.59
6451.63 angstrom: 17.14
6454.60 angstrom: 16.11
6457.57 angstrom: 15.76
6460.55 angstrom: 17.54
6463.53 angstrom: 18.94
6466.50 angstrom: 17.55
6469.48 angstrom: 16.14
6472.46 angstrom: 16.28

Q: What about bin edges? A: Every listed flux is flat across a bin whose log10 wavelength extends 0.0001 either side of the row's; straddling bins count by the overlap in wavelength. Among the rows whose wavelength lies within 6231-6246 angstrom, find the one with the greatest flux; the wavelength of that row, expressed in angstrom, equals 6235.47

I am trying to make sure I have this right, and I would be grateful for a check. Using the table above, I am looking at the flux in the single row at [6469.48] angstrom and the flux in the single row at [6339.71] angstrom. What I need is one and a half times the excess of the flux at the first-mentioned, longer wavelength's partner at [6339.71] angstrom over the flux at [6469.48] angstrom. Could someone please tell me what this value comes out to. 2.5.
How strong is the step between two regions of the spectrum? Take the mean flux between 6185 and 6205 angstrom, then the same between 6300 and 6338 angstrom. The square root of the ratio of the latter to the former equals 1.00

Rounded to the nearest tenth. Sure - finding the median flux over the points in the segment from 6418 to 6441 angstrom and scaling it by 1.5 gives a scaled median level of 26.1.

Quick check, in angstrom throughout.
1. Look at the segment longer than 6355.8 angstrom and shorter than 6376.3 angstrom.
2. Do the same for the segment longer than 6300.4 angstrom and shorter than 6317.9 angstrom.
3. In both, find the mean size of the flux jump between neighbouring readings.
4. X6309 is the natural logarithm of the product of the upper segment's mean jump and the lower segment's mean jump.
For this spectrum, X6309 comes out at -0.54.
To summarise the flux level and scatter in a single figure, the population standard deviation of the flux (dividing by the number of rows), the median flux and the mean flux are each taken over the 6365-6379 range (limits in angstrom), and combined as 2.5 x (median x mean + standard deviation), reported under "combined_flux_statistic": 868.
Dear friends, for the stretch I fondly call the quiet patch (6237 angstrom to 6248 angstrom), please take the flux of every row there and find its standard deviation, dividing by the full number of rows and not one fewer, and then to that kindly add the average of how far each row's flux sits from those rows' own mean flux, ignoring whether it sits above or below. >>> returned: 2.55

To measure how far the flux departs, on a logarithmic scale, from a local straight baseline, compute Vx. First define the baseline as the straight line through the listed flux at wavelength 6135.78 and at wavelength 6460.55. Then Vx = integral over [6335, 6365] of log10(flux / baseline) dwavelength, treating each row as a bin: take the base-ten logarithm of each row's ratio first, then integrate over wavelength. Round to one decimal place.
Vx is -0.3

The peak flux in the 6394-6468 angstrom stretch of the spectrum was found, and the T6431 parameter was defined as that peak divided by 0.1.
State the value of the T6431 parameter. 191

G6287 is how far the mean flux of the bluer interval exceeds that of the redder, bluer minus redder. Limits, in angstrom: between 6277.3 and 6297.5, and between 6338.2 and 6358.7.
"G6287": -0.7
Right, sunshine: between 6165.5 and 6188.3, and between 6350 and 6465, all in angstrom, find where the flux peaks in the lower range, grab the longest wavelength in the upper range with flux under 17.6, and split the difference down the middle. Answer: 6318.0 angstrom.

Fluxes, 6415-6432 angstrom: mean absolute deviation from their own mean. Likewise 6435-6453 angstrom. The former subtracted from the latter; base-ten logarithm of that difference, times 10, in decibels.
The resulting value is -11.2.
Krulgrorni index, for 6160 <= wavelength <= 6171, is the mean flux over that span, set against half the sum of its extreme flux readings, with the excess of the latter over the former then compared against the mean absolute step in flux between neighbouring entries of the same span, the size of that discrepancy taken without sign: 0.4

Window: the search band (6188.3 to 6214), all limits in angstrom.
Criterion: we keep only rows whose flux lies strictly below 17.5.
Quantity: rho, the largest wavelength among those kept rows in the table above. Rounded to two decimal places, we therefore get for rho 6212.54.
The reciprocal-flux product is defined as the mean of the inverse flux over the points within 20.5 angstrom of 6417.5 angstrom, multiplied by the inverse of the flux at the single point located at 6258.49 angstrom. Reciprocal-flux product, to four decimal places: 0.0034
